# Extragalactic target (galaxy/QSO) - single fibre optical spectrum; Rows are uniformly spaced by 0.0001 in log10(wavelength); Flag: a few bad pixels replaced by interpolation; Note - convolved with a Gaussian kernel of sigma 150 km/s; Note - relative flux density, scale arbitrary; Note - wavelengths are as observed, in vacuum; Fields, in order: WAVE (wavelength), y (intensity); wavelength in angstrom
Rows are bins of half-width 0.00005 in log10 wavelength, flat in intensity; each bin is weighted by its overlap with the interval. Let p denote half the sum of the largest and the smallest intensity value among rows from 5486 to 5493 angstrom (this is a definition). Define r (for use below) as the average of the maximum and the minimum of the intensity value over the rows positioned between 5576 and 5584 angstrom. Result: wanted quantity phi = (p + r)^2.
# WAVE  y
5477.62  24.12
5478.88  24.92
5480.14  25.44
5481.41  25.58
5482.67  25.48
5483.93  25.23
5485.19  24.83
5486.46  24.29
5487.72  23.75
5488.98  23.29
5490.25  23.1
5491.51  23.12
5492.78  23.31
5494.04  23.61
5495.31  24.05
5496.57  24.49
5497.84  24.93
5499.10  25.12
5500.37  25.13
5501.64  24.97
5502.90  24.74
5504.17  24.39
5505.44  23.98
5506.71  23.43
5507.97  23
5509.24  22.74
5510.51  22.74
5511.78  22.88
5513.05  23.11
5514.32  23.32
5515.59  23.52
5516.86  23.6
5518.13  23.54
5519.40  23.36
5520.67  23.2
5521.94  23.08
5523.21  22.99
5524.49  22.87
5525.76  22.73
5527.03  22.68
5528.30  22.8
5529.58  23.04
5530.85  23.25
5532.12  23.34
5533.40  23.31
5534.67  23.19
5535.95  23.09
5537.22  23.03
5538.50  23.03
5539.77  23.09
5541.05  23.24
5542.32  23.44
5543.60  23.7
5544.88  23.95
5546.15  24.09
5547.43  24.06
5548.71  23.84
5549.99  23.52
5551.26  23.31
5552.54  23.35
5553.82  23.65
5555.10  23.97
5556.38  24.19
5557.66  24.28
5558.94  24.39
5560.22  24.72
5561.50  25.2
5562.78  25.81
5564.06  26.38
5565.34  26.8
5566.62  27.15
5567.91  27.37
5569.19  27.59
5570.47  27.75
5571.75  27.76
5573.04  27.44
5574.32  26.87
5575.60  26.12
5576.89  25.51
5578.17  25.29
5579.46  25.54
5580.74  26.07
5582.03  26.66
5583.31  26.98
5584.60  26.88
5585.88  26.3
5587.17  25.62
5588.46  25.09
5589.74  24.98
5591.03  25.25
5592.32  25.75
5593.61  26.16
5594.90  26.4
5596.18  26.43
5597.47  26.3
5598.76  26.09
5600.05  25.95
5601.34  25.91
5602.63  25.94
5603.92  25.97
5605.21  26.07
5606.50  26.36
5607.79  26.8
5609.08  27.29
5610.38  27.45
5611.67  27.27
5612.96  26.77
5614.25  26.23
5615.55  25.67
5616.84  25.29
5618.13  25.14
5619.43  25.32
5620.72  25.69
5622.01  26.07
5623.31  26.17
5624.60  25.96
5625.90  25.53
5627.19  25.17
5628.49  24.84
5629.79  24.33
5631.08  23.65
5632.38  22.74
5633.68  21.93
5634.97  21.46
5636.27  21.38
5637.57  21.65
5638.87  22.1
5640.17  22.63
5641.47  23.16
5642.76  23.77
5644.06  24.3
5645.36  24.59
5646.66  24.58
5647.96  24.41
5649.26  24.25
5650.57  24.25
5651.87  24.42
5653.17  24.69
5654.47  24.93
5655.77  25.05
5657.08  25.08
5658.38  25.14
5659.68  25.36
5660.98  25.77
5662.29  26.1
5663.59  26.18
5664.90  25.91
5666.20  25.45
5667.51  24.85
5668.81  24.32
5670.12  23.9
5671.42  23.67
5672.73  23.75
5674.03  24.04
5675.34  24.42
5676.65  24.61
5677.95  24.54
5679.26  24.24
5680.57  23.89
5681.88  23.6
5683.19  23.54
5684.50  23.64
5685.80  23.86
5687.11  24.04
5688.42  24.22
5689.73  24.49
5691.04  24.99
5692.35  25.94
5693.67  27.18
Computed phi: 2483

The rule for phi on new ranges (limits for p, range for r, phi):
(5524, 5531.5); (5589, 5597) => 2369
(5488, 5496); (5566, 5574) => 2604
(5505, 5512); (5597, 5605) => 2447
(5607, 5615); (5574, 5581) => 2801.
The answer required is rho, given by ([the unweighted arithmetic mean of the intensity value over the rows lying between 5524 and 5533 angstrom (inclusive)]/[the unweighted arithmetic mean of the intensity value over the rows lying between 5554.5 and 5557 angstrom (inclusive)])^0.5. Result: 0.98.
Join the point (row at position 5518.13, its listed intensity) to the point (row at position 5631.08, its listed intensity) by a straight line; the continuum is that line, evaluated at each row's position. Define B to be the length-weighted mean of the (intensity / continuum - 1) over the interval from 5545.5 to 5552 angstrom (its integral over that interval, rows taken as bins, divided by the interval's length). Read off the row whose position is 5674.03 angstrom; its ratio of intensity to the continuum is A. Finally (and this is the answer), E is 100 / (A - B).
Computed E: 99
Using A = 1.015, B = 0.01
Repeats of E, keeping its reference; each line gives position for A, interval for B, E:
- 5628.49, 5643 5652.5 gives 98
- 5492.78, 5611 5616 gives 115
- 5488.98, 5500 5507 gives 105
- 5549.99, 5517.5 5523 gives 99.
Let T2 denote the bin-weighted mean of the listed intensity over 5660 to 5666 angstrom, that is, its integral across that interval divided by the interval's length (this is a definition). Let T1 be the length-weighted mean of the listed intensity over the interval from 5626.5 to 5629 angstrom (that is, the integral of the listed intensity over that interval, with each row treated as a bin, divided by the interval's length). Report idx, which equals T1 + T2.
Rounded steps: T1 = 25.0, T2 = 25.9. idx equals 51.0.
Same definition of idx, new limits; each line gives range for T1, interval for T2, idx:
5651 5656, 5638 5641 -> 47.1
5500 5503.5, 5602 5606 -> 51.0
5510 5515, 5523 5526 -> 45.8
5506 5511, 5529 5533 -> 46.2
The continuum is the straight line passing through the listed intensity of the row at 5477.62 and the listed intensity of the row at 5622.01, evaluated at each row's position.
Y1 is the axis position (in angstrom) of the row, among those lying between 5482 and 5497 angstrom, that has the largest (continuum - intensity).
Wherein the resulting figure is 5490.25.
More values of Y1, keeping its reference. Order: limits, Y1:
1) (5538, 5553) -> 5538.50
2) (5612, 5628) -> 5627.19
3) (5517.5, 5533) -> 5527.03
